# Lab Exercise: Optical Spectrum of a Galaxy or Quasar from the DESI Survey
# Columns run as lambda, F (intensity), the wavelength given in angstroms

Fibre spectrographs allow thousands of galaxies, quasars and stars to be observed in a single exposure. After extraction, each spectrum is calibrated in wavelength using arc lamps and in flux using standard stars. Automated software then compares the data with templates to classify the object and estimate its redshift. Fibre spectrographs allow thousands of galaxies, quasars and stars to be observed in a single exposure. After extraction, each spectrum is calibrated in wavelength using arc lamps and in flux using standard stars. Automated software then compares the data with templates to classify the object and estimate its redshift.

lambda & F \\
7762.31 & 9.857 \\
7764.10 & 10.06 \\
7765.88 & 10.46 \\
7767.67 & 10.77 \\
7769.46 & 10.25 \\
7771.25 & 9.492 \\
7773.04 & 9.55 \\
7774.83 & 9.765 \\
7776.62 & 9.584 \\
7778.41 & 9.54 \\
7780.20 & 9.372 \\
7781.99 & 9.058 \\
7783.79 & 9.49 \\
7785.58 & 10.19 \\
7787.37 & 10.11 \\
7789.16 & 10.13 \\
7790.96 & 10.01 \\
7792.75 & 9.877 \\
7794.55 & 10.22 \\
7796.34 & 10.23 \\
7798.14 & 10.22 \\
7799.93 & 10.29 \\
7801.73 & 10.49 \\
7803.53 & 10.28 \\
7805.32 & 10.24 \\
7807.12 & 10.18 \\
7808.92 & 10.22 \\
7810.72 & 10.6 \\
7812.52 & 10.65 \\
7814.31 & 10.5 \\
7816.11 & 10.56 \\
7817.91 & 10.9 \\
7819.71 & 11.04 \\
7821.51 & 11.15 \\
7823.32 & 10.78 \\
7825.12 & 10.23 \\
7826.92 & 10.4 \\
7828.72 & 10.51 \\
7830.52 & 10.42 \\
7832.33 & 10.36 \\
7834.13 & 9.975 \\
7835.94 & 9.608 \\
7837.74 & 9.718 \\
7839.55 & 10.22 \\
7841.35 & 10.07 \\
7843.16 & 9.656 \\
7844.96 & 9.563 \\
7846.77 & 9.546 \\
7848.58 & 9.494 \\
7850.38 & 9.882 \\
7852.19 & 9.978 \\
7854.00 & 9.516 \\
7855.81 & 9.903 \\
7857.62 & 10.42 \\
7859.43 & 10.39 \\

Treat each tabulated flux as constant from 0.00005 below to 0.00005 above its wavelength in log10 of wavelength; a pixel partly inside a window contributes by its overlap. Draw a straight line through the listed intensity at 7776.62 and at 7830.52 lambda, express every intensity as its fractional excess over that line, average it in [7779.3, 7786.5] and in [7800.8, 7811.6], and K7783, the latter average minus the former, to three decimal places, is 0.045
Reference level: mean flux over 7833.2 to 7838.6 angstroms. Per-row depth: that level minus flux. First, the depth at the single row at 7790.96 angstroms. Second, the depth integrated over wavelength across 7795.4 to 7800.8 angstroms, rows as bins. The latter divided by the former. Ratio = 11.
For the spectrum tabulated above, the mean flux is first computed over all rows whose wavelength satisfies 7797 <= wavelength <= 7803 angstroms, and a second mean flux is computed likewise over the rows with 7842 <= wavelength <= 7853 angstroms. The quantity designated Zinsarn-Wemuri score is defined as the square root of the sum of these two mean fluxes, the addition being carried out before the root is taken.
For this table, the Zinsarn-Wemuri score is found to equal 4.47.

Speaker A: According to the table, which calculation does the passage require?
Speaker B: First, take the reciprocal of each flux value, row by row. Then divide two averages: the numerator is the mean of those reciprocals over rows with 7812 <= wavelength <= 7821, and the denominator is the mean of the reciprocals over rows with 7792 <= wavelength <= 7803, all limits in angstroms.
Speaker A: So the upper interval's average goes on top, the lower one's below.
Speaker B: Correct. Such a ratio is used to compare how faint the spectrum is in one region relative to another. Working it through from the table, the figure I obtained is 0.953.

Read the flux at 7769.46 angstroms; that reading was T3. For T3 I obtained 10.25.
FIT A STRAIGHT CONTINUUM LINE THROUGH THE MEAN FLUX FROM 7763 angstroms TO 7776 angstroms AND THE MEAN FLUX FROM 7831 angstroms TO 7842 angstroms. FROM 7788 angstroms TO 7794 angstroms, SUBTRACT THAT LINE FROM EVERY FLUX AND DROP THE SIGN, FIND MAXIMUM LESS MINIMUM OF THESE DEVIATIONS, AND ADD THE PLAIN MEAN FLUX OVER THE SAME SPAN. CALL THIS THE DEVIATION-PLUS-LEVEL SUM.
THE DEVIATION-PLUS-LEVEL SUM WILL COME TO 10.1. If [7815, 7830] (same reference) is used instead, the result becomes 11.6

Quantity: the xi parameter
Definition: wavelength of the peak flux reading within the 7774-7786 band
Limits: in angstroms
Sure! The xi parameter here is 7785.58 angstroms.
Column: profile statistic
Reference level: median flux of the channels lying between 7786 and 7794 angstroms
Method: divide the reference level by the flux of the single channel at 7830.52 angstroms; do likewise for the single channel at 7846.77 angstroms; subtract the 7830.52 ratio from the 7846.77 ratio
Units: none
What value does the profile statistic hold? 0.09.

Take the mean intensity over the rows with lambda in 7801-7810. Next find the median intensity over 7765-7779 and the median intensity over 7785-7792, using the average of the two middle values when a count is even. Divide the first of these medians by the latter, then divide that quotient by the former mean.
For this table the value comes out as 0.093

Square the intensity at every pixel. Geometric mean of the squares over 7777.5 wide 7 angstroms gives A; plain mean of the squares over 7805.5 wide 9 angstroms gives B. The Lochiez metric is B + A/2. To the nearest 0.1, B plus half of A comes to 151.5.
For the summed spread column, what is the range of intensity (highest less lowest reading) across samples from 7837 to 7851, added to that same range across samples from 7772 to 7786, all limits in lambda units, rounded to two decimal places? 1.86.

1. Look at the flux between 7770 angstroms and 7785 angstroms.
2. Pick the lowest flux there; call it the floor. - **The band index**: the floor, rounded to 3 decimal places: 9.058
